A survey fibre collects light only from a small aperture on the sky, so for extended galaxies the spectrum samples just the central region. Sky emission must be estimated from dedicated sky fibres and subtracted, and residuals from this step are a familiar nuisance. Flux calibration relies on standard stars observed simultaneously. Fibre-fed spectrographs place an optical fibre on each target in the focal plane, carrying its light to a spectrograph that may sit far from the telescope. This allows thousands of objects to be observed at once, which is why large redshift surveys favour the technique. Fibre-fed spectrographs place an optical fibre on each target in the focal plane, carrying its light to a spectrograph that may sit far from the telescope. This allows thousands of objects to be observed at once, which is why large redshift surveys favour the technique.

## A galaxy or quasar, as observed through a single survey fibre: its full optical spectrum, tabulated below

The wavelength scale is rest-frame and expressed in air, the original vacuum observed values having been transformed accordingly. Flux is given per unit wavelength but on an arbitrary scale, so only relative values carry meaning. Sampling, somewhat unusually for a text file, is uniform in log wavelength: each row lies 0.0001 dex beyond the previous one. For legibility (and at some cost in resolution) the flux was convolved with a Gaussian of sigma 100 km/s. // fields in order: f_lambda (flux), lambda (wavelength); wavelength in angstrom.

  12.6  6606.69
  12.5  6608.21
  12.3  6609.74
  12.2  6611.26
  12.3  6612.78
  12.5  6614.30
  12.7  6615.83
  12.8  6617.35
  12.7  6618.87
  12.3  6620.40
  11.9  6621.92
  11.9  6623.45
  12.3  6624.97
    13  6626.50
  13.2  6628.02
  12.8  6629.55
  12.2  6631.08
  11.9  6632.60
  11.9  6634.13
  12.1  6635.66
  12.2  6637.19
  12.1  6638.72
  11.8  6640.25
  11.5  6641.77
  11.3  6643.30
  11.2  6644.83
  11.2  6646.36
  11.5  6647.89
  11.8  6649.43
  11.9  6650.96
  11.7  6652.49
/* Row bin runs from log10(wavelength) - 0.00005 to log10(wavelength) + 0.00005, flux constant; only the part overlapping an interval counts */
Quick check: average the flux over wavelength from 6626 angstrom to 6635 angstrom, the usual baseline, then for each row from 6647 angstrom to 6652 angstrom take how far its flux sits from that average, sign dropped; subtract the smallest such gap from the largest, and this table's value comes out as 0.40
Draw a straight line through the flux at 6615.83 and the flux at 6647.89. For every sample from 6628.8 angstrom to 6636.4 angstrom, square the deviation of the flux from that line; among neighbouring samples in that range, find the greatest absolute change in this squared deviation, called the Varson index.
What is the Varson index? 0.37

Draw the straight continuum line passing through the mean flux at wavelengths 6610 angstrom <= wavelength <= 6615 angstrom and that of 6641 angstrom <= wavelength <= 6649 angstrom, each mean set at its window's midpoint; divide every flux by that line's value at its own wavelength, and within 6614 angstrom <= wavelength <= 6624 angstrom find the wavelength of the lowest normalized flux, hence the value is 6621.92 angstrom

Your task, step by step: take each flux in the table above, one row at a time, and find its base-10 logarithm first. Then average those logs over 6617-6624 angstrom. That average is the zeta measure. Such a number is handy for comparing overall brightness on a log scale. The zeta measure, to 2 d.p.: 1.09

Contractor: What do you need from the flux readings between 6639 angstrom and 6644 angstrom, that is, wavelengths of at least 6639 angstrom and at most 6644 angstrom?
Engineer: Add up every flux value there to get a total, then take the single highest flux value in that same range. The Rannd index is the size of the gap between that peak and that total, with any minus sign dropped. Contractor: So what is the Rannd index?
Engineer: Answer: 23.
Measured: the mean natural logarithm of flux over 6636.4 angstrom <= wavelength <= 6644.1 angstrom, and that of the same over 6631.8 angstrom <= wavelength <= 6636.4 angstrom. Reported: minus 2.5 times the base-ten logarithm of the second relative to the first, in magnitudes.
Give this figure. -0.007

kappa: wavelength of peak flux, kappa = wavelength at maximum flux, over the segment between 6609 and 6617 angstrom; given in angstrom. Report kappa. 6615.83 angstrom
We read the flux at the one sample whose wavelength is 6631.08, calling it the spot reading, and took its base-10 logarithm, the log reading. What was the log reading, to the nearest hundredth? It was 1.09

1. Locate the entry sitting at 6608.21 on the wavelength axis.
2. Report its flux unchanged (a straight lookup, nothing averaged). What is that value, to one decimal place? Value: 12.5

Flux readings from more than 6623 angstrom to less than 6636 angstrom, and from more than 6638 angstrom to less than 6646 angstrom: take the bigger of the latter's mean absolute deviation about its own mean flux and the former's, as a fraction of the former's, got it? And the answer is 1.0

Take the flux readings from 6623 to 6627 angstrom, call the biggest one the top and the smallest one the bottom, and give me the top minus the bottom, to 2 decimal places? 1.10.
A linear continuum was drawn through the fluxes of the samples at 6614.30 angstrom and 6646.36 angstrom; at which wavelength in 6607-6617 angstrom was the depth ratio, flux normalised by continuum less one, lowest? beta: 6611.26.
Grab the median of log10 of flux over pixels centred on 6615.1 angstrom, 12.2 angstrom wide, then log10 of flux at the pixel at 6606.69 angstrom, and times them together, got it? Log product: 1.20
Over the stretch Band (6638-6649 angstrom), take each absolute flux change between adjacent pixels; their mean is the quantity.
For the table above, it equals 0.20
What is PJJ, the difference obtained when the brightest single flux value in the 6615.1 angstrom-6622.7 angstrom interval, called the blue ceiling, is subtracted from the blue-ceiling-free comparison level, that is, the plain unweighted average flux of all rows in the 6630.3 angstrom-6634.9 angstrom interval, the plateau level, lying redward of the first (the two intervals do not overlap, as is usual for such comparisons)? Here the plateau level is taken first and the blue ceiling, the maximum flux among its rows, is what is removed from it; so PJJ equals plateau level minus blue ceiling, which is -0.80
